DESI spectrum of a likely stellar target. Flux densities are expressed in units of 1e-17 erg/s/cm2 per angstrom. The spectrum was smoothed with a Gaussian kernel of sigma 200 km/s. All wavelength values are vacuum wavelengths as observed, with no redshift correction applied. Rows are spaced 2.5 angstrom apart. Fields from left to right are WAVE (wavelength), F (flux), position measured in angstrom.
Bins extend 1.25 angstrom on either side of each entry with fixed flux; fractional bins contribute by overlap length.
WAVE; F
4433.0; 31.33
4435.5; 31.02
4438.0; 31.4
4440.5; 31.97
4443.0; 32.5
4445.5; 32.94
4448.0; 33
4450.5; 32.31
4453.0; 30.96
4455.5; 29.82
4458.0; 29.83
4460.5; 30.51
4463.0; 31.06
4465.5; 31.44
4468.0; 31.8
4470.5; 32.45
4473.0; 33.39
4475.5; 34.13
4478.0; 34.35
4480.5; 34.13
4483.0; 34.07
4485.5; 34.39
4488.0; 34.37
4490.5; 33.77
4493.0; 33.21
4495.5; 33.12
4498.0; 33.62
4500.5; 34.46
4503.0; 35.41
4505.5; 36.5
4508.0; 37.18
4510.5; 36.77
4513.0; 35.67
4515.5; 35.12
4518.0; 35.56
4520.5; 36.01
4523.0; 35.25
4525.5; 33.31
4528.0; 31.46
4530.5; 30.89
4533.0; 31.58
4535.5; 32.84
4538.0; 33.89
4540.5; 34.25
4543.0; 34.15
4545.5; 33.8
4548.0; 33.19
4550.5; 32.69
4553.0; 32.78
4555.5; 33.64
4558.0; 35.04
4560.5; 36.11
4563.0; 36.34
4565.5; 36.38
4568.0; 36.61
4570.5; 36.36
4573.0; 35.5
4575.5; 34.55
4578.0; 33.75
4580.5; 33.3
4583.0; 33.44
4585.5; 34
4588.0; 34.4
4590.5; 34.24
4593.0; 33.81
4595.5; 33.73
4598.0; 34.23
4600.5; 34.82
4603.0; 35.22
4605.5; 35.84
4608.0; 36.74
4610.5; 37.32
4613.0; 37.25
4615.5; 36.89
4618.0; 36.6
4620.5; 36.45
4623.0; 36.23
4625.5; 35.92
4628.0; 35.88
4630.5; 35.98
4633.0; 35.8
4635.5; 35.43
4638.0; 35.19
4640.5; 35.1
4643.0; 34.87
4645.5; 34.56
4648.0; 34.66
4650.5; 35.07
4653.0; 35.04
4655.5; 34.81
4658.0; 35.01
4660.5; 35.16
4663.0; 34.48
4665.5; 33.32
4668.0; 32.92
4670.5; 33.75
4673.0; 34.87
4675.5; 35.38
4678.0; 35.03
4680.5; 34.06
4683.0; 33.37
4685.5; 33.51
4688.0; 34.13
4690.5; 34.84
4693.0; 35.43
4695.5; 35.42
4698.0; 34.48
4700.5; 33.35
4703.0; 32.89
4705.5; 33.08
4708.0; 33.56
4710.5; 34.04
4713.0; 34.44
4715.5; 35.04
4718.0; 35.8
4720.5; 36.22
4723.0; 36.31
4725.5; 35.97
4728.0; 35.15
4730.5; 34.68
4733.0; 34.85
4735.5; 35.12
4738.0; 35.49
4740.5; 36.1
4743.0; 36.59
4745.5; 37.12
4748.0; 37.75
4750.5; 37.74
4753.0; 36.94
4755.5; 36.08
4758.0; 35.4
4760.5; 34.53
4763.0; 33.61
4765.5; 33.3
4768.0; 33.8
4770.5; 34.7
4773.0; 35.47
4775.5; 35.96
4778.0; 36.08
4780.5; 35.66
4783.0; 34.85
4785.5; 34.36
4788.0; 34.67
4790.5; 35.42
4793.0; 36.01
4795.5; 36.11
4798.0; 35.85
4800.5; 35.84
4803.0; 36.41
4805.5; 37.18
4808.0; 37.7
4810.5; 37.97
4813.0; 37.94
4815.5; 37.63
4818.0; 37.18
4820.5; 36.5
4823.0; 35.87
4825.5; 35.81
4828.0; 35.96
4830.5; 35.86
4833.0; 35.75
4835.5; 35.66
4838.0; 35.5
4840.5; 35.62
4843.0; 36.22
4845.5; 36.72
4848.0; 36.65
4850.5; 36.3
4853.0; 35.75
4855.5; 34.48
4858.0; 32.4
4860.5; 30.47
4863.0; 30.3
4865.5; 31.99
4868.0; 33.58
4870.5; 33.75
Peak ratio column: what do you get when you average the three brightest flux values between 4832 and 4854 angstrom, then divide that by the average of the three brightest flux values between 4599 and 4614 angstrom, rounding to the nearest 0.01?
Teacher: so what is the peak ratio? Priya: 0.99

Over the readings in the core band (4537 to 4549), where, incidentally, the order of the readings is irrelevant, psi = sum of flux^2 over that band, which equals 5732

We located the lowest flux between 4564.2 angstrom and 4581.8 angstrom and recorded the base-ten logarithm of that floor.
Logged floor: 1.522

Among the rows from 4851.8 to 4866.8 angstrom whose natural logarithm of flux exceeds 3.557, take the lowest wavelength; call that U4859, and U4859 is 4853.0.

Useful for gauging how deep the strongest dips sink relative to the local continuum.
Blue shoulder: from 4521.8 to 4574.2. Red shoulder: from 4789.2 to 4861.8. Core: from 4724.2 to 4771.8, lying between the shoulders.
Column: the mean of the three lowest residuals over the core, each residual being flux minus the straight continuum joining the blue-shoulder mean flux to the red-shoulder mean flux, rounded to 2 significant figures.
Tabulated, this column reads -2.0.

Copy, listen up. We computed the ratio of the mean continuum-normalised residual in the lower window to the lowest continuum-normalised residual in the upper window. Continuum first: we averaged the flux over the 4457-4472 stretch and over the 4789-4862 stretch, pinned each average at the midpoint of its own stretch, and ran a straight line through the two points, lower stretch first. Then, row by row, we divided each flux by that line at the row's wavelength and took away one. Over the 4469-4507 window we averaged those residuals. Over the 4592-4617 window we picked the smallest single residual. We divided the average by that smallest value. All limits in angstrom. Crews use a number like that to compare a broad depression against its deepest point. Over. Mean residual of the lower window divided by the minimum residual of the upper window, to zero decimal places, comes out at 3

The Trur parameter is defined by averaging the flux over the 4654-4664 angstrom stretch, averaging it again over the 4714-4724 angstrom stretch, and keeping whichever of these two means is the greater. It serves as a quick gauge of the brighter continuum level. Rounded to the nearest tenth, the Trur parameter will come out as 35.8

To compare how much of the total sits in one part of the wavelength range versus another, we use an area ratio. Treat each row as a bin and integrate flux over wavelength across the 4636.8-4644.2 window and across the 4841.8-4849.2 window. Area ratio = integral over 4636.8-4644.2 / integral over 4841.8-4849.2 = 0.96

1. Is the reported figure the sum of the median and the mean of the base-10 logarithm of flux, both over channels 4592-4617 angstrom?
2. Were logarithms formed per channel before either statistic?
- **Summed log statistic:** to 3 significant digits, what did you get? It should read 3.10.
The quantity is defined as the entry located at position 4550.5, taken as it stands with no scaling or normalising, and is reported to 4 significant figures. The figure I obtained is 32.69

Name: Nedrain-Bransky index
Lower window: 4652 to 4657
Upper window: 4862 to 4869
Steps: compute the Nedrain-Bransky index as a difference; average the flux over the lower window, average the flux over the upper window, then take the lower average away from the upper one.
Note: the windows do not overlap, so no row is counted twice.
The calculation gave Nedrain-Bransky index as -3.0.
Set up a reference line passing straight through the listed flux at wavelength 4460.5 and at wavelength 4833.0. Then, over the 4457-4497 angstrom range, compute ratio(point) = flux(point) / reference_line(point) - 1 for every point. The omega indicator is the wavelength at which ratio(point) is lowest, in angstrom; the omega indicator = 4458.0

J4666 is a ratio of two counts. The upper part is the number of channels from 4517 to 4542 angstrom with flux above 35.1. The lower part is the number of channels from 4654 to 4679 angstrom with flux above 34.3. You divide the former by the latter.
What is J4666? 0.43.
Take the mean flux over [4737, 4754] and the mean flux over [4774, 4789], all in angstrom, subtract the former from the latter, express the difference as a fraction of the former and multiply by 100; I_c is -4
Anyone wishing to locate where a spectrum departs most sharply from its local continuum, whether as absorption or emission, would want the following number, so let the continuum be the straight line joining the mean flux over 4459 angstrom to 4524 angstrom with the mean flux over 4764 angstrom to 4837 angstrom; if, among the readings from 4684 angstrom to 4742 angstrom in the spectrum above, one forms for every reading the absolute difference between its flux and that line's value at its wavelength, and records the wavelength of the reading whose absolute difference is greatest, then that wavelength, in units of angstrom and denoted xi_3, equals 4703.0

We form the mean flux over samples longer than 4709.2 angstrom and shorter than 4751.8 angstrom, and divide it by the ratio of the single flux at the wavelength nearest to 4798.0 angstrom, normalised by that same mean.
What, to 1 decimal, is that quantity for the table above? 35.7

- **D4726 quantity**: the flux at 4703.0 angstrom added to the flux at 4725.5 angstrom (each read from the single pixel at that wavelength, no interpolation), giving 68.9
